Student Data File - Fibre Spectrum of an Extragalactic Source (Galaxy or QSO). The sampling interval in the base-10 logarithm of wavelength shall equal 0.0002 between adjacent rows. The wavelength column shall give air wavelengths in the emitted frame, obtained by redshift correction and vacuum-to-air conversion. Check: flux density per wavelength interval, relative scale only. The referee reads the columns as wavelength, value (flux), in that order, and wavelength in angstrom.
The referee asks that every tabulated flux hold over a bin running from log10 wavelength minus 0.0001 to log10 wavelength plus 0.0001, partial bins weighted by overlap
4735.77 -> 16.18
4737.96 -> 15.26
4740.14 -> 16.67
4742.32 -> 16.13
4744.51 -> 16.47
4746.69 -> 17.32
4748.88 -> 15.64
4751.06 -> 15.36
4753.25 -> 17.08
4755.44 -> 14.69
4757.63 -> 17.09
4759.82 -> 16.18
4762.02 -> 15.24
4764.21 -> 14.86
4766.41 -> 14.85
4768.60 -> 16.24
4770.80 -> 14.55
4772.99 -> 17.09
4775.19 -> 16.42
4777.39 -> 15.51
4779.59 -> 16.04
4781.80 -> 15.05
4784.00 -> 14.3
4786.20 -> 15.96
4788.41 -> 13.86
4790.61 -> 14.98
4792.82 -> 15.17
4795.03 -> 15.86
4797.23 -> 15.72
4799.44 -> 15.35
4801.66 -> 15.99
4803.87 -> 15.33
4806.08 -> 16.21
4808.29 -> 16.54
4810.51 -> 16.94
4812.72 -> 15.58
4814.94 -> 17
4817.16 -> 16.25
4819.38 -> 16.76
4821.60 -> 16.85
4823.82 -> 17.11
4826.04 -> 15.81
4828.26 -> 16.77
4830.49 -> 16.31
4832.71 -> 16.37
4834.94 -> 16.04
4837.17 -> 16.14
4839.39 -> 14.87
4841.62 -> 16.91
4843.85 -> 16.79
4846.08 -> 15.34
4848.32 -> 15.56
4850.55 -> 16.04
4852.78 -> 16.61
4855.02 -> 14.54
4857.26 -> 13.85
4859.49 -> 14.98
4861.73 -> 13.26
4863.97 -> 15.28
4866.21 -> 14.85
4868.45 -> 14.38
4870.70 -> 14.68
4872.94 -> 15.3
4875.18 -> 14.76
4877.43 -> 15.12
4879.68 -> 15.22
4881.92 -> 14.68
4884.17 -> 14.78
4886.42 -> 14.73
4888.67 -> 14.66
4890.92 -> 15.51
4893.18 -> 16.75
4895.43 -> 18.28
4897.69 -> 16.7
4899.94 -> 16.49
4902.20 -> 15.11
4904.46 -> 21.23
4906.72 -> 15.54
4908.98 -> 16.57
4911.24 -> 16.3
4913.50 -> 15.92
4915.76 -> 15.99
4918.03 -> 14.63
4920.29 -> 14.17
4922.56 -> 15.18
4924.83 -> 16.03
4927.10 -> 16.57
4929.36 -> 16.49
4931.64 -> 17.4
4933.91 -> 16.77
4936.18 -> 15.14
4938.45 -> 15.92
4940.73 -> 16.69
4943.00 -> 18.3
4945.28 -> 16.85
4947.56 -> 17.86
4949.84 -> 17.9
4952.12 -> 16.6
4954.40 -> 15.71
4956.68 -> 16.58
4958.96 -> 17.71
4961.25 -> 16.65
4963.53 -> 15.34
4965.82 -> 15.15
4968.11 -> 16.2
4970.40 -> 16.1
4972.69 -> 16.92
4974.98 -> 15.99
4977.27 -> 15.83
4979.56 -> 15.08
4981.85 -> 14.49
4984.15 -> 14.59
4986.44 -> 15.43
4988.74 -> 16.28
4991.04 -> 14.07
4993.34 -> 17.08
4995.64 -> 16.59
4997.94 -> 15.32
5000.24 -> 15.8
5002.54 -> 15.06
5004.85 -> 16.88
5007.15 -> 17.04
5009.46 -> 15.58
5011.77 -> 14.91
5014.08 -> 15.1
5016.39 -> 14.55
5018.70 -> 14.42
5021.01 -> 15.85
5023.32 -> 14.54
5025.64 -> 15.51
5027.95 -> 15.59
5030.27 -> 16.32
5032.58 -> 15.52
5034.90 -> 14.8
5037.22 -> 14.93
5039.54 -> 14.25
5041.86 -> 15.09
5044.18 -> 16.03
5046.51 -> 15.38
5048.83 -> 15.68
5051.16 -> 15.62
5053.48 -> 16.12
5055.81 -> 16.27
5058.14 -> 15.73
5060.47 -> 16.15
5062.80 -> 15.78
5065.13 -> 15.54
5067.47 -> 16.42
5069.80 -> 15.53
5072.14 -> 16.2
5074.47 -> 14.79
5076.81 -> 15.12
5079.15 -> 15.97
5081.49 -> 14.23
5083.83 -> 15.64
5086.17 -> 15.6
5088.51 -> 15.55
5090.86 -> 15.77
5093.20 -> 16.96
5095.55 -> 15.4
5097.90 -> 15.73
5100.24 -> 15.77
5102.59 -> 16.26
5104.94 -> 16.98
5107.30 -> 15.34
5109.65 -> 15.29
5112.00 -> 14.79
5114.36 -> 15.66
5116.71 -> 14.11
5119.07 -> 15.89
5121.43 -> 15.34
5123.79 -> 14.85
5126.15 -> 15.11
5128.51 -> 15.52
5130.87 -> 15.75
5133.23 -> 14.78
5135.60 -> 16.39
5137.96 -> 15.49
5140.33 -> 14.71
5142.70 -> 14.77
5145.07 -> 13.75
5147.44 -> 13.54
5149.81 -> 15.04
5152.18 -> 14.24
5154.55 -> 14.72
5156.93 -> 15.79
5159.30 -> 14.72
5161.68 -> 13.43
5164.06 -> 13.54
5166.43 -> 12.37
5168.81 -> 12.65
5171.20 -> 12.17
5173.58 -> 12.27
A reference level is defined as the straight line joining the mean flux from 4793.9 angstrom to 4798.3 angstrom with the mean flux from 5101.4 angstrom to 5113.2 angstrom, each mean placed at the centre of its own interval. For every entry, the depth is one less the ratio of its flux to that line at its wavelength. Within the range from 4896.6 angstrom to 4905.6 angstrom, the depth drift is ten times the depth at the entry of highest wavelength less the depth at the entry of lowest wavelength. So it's -2.9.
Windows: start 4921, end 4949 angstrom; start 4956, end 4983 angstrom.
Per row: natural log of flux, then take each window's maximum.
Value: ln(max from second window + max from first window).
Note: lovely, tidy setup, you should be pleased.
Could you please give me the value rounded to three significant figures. 1.75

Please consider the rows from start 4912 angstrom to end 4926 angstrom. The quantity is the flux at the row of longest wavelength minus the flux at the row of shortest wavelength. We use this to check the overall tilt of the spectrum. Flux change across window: 0.1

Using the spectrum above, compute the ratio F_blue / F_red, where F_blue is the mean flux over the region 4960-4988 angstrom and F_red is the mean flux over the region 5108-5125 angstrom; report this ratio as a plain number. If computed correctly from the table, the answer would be 1.03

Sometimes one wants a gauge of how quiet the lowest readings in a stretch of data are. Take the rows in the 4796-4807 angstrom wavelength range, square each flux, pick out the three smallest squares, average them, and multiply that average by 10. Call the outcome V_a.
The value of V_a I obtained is 2392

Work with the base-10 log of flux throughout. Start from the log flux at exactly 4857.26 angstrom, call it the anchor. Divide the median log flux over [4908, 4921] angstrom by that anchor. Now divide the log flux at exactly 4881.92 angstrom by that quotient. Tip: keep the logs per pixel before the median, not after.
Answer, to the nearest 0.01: 1.11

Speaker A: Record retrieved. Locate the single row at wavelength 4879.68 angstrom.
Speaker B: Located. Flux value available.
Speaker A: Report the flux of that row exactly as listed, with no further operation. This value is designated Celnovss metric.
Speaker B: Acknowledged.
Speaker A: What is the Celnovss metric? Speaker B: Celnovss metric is 15.22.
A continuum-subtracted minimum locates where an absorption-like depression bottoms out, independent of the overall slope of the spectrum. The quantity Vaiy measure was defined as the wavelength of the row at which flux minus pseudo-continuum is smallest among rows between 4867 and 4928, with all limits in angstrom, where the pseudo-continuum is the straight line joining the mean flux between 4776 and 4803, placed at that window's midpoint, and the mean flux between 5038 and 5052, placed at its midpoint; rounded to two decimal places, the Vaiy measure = 4920.29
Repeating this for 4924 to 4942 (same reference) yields 4936.18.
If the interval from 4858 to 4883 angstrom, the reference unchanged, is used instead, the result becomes 4861.73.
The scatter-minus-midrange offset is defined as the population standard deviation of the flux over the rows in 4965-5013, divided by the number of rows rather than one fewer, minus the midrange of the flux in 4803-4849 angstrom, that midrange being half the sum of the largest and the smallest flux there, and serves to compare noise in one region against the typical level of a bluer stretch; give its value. -15.1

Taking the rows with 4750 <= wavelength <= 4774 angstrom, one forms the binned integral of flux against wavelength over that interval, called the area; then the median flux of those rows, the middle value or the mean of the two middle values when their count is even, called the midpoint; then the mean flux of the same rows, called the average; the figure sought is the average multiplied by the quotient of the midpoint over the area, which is 0.64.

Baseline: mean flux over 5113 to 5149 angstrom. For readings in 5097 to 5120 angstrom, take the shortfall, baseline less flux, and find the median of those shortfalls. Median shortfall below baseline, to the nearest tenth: -0.7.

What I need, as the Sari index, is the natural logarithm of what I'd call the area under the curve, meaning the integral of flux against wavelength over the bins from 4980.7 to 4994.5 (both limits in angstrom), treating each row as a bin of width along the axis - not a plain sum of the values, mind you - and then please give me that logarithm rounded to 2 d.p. 5.35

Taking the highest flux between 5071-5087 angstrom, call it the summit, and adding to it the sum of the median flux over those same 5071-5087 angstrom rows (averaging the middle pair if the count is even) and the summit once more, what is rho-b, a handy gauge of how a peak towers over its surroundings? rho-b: 48.0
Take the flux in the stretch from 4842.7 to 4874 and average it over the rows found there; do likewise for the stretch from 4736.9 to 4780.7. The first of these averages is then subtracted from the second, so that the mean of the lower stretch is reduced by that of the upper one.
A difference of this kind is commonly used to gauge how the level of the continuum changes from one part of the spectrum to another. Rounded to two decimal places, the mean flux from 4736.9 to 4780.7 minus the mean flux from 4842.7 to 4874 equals 0.83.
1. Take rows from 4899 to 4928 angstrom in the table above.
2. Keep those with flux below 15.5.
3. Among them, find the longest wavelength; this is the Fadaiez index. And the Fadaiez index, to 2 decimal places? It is 4922.56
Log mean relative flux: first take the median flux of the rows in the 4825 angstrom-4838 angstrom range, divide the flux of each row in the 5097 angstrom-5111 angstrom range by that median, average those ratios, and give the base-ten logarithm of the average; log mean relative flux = -0.009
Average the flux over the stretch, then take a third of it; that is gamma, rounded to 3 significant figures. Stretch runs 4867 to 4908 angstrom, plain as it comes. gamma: 5.26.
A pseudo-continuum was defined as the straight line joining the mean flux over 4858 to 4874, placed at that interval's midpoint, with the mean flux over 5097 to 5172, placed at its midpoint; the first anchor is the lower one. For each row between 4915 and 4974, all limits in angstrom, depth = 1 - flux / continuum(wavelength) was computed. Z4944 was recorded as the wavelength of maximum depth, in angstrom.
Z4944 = 4920.29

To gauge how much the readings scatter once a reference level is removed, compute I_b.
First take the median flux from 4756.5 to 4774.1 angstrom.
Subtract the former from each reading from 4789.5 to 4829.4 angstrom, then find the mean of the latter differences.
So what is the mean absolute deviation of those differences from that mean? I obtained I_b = 0.59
